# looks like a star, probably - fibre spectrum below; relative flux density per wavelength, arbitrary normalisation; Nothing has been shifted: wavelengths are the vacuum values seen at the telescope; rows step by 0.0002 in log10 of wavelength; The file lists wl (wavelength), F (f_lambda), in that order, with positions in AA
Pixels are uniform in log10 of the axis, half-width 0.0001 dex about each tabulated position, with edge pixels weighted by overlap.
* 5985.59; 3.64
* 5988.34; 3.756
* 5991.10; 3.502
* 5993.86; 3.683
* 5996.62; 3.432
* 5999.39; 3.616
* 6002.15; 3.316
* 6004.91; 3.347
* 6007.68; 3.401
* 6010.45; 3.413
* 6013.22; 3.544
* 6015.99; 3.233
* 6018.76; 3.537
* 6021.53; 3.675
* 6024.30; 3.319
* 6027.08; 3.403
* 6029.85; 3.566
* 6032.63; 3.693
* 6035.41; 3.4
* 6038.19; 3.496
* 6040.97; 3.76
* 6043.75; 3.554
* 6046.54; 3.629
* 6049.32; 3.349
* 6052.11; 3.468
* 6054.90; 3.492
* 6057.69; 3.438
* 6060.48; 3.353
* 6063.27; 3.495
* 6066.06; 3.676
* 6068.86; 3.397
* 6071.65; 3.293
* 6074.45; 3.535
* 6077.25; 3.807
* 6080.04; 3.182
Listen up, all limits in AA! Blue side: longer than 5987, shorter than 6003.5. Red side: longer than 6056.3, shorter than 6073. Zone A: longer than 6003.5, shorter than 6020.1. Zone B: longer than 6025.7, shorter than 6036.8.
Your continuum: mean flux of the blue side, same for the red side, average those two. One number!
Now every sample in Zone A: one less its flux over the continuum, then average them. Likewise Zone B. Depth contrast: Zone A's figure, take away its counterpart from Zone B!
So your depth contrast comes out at 0.03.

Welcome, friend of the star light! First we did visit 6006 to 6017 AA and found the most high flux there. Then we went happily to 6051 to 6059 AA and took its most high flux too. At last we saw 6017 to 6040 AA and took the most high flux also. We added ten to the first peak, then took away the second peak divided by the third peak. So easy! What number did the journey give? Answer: 12.60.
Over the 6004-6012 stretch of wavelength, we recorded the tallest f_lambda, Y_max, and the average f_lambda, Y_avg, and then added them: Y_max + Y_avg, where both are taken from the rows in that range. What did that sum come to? 6.80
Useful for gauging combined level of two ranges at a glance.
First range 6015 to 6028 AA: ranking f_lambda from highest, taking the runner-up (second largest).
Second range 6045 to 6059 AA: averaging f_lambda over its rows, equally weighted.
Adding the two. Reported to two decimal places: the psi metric 7.01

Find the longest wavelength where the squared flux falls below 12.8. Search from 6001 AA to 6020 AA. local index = 6018.76 AA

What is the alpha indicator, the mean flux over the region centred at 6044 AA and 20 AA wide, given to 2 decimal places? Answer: 3.52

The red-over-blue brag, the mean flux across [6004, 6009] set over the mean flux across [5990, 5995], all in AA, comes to 0.94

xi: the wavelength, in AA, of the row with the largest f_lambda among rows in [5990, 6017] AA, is 5993.86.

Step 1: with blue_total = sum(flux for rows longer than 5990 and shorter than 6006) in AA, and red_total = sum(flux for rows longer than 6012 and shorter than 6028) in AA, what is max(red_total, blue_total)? 20.9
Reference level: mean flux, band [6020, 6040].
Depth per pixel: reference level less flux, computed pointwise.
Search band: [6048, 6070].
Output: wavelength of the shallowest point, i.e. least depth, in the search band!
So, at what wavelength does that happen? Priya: 6066.06 AA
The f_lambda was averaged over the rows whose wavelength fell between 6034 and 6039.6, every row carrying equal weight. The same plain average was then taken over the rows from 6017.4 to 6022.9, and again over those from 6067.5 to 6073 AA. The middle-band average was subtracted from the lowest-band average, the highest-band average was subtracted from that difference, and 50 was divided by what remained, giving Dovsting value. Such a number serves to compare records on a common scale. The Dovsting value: -15.7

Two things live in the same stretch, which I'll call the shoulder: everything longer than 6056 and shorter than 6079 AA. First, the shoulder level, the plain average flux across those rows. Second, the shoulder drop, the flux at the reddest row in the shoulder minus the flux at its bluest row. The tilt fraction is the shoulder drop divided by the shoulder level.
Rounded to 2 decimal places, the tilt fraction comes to 0.11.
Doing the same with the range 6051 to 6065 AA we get 0.01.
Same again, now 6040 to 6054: -0.08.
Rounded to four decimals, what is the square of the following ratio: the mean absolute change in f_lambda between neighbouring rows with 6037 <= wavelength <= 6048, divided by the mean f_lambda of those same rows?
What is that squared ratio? 0.0025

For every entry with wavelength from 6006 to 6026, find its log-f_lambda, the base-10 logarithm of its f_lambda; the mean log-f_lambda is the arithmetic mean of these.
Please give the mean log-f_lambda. 0.537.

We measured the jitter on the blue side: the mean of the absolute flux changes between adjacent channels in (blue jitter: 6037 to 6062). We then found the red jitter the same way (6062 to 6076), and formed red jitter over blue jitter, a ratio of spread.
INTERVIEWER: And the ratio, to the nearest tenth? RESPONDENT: 1.5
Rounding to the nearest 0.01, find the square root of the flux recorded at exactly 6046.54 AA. 1.90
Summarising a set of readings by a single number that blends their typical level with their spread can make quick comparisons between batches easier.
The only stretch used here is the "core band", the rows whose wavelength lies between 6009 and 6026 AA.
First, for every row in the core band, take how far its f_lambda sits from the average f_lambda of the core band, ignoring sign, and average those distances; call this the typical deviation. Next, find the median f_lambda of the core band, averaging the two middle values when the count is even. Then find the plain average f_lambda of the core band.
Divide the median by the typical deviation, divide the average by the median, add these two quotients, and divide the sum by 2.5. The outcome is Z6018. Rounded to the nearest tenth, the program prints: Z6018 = 10.9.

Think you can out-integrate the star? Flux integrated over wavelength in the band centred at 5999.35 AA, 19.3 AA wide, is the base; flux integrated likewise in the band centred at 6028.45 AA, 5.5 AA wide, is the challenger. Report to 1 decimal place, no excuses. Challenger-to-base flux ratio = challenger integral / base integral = 0.3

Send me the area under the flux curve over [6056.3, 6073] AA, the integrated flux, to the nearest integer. 58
